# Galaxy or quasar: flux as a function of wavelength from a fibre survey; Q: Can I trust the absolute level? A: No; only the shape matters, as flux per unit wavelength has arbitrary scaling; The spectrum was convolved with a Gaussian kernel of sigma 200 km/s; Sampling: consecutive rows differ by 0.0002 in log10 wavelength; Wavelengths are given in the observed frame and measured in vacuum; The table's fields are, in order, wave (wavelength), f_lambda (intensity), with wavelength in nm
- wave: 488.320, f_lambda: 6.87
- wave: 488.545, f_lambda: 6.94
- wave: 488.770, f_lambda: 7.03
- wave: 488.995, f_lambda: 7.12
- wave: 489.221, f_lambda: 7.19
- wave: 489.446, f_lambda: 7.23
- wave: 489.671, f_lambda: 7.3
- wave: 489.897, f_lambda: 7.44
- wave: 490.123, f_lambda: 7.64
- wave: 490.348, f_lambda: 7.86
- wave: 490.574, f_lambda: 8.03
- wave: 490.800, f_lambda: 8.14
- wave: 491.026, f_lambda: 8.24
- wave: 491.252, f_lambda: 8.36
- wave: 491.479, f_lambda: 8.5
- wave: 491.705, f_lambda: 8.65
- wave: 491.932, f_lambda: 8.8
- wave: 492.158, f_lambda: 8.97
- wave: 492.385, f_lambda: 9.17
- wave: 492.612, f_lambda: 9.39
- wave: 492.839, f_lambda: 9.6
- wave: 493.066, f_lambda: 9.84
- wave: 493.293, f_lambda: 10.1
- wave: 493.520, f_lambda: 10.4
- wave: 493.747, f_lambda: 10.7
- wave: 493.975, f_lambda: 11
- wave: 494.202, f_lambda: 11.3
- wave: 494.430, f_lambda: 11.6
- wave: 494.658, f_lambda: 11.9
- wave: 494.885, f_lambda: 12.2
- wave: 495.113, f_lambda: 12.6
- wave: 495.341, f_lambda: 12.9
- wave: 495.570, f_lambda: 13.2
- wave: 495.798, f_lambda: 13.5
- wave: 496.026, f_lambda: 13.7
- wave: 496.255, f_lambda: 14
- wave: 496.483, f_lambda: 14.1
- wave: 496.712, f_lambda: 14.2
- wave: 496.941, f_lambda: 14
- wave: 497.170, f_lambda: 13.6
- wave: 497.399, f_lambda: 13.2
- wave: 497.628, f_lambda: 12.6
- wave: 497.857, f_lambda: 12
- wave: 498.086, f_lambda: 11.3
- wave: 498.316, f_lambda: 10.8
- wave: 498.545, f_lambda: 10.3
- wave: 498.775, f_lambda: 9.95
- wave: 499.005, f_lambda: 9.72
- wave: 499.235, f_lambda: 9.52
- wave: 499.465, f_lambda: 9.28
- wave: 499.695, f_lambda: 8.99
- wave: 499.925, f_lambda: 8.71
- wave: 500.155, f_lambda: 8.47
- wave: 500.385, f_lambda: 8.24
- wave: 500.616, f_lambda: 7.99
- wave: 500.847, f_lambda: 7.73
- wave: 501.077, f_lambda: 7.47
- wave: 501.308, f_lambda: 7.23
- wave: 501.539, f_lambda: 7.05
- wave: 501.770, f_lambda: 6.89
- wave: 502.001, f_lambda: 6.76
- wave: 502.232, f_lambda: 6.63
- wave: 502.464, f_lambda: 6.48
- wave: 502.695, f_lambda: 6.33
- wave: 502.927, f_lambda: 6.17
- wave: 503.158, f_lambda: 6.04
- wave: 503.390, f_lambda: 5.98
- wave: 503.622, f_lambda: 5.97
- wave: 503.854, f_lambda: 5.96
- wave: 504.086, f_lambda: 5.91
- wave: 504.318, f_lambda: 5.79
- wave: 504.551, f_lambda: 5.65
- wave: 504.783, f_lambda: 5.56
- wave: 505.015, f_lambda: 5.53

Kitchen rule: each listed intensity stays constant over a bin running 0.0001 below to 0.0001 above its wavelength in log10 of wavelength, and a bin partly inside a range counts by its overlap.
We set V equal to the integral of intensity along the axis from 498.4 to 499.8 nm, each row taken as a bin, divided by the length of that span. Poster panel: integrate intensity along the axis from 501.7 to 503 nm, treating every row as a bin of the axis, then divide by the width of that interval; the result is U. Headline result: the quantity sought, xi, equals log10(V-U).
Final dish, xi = 0.49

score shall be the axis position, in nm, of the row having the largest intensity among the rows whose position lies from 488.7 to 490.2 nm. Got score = 490.123 nm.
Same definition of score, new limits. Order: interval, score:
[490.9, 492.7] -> 492.612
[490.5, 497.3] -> 496.712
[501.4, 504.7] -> 501.539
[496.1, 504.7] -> 496.712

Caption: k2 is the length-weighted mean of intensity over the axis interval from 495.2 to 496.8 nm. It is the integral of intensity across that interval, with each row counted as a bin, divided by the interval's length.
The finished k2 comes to 14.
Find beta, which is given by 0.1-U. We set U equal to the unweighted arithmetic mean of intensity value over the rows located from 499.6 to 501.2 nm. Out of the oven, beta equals -8.1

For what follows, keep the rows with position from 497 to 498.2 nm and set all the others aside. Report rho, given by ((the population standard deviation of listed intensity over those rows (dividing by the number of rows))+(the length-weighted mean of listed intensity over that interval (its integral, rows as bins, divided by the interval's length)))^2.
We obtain 181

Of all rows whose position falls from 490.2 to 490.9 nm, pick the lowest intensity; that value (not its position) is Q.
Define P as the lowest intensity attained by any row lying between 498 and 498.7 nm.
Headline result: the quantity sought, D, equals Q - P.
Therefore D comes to -2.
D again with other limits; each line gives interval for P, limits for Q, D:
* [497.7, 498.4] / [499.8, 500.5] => -3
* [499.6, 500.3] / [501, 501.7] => -1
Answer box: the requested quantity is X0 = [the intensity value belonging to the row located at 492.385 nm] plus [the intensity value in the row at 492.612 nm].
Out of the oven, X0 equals 19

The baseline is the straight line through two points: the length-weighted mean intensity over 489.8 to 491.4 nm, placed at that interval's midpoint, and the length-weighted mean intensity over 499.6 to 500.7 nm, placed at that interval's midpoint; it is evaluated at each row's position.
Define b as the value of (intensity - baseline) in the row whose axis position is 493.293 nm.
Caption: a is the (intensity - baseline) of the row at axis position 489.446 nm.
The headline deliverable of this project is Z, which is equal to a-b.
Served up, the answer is -3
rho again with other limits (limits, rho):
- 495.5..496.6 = 198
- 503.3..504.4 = 36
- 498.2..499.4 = 110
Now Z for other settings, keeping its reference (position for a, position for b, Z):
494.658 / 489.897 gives 4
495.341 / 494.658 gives 1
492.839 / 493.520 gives -1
